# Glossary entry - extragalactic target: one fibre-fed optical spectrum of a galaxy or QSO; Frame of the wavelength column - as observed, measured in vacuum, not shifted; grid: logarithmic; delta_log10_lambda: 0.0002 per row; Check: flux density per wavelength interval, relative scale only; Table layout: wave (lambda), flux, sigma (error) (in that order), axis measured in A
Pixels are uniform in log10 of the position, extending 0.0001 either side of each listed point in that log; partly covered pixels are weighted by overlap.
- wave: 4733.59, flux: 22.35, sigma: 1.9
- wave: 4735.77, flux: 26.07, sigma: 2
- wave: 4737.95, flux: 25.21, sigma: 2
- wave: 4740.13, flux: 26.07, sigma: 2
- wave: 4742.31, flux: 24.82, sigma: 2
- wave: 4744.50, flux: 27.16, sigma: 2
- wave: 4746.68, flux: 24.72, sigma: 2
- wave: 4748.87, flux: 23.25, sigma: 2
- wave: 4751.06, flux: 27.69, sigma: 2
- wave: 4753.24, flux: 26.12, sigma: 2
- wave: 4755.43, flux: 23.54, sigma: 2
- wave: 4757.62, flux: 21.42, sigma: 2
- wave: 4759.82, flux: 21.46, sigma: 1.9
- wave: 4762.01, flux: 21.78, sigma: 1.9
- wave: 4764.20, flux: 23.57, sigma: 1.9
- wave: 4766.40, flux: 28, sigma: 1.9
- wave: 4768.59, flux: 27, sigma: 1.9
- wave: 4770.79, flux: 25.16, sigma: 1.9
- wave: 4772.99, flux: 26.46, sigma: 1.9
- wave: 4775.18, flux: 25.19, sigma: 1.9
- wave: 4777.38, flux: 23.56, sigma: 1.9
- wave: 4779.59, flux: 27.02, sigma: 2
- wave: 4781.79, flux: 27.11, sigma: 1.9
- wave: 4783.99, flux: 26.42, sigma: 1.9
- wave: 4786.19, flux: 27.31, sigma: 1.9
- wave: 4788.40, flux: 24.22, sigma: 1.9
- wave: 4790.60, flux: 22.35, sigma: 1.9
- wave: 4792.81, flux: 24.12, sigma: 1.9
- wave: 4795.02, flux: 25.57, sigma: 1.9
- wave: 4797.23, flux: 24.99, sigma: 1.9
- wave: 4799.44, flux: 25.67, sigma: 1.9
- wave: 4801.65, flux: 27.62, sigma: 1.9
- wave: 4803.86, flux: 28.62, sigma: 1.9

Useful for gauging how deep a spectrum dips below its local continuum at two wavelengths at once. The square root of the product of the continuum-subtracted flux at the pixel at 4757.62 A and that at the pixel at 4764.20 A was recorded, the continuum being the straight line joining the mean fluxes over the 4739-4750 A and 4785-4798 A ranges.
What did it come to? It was 2.3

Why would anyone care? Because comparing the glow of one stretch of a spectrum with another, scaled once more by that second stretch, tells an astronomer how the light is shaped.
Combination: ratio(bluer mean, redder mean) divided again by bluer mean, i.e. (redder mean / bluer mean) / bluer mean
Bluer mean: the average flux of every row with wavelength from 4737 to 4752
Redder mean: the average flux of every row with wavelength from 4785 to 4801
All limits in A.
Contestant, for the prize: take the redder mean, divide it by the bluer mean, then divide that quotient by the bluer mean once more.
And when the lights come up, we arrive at 0.038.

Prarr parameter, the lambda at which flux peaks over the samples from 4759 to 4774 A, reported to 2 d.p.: 4766.40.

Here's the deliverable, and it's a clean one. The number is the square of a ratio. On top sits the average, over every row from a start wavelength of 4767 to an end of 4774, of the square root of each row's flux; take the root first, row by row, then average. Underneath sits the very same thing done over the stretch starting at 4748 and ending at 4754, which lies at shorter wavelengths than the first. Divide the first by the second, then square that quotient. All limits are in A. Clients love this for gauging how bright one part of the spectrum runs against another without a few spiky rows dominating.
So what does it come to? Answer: 1.02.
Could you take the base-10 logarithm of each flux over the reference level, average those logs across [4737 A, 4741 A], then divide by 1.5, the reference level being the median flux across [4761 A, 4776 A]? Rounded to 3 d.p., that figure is 0.005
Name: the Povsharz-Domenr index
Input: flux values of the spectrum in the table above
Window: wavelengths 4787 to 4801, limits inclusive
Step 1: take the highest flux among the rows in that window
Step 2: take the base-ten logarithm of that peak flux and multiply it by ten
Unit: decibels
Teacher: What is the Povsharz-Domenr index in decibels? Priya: 14.1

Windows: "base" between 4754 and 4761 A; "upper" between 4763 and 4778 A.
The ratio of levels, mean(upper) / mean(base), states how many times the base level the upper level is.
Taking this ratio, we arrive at 1.15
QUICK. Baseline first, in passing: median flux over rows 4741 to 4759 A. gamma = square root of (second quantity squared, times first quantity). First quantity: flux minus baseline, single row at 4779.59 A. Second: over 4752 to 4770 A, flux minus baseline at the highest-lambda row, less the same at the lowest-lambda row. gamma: 1.3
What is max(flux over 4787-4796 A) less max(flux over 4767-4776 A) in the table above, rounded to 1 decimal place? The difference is -1.4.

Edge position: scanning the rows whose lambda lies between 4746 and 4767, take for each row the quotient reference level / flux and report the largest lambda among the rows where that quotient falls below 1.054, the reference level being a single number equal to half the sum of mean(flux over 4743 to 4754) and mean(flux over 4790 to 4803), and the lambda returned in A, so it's 4766.40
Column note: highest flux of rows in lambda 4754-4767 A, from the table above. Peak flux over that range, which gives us 28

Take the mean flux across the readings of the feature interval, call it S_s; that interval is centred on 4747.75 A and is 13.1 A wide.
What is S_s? 25.6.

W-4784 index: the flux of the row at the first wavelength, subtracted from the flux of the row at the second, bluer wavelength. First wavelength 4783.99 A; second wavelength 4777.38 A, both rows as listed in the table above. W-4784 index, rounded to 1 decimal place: -2.9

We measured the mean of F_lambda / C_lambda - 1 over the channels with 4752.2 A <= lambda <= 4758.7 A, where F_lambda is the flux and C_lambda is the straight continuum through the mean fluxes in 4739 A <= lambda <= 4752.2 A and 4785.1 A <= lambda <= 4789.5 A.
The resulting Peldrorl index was -0.08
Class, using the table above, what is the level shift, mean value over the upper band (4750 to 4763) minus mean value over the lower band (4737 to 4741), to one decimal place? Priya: -2.0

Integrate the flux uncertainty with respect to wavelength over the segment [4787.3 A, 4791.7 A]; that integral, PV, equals 8.4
